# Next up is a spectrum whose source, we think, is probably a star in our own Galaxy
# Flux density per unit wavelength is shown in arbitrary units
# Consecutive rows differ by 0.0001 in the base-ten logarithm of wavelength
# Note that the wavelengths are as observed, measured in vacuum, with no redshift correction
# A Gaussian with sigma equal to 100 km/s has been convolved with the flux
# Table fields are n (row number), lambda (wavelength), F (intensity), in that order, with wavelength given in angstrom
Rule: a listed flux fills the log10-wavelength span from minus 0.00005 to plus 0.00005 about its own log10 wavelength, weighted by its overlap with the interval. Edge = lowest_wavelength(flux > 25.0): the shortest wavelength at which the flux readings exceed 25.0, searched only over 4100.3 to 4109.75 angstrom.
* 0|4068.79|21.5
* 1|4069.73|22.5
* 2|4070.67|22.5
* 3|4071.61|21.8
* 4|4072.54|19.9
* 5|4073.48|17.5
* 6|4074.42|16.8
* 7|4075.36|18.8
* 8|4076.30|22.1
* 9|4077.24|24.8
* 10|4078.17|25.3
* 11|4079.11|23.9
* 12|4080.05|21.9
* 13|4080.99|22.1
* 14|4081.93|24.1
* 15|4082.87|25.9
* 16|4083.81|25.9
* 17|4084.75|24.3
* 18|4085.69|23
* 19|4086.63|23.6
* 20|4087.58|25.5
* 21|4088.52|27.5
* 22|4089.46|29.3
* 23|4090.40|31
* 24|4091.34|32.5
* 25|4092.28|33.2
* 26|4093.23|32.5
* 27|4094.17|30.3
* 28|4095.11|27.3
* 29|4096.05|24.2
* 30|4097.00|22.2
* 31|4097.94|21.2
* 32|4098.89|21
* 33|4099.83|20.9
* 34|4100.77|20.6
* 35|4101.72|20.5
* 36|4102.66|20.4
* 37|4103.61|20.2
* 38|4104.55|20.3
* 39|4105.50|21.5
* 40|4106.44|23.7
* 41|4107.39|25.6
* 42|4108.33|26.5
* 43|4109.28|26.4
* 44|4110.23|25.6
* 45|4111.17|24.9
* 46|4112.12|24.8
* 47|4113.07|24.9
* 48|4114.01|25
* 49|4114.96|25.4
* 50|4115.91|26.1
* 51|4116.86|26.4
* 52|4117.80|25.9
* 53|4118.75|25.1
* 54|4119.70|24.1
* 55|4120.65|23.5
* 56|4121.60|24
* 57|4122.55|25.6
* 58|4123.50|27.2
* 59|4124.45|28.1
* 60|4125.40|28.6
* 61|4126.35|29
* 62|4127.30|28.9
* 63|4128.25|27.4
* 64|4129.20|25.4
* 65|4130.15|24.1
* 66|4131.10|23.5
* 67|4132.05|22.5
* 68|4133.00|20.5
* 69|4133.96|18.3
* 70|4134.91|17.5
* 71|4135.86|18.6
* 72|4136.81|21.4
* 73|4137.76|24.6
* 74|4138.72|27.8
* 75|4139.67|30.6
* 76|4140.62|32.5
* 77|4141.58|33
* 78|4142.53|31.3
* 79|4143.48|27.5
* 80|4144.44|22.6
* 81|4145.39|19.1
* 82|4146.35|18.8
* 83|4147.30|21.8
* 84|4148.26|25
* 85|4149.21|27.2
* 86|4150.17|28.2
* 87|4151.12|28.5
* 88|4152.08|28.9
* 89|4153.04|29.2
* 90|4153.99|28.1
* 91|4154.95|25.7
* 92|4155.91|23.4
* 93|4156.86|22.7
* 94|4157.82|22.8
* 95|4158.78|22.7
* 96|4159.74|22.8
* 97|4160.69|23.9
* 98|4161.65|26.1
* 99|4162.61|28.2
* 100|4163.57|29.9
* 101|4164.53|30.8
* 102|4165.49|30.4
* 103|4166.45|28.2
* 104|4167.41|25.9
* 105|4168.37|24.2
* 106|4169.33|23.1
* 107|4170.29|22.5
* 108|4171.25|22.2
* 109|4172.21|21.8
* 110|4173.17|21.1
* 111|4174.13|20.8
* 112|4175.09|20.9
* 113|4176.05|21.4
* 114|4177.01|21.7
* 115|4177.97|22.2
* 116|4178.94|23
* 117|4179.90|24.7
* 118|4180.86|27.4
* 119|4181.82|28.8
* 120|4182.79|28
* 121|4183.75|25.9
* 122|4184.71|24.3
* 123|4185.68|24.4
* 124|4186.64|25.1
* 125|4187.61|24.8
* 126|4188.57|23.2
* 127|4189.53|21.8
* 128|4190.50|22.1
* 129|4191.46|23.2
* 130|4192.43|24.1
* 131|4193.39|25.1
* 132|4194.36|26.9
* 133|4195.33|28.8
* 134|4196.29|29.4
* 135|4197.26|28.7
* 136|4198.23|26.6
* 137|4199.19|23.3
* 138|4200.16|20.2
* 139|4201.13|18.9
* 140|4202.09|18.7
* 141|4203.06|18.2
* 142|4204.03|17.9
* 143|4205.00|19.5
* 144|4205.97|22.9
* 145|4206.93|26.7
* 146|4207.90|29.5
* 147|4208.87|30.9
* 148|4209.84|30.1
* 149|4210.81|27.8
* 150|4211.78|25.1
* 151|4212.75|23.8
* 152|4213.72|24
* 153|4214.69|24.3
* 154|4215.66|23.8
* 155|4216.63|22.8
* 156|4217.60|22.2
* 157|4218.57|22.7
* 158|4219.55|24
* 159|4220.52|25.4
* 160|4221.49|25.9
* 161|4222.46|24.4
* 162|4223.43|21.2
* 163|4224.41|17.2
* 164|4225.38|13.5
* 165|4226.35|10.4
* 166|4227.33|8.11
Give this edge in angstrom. 4107.39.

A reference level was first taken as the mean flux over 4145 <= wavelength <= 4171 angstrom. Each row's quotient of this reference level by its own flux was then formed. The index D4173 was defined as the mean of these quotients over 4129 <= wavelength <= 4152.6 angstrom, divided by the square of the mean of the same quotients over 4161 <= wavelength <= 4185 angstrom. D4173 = 0.99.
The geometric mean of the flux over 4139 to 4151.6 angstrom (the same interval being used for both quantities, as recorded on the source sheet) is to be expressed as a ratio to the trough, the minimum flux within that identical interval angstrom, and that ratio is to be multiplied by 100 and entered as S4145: 139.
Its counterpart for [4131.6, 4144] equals 140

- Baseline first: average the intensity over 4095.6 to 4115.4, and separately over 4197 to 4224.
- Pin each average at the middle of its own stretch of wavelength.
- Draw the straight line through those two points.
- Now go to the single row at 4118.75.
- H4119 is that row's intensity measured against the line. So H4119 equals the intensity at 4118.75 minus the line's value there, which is 1.9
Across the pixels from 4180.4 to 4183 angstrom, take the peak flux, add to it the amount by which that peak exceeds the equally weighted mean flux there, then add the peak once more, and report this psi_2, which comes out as 58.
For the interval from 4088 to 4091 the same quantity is 64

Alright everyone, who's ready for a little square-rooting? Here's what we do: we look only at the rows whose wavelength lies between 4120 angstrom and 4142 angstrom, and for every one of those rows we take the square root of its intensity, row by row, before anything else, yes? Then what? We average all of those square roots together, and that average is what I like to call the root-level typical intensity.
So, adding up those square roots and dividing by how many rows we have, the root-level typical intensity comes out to 5.01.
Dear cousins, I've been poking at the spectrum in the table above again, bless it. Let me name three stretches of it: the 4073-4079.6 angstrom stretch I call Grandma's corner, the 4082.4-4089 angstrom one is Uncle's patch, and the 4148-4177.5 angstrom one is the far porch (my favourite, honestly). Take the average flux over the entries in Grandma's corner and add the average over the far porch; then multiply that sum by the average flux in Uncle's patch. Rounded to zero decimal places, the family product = 1165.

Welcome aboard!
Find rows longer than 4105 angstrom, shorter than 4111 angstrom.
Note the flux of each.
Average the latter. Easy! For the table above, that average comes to 24.9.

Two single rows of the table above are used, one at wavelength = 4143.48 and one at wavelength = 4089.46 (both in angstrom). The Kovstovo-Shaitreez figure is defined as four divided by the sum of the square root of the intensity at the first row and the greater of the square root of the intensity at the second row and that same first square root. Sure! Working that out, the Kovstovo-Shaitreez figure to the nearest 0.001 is 0.375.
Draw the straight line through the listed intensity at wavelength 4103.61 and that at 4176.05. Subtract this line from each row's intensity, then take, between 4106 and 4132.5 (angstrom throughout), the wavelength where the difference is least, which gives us 4132.05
